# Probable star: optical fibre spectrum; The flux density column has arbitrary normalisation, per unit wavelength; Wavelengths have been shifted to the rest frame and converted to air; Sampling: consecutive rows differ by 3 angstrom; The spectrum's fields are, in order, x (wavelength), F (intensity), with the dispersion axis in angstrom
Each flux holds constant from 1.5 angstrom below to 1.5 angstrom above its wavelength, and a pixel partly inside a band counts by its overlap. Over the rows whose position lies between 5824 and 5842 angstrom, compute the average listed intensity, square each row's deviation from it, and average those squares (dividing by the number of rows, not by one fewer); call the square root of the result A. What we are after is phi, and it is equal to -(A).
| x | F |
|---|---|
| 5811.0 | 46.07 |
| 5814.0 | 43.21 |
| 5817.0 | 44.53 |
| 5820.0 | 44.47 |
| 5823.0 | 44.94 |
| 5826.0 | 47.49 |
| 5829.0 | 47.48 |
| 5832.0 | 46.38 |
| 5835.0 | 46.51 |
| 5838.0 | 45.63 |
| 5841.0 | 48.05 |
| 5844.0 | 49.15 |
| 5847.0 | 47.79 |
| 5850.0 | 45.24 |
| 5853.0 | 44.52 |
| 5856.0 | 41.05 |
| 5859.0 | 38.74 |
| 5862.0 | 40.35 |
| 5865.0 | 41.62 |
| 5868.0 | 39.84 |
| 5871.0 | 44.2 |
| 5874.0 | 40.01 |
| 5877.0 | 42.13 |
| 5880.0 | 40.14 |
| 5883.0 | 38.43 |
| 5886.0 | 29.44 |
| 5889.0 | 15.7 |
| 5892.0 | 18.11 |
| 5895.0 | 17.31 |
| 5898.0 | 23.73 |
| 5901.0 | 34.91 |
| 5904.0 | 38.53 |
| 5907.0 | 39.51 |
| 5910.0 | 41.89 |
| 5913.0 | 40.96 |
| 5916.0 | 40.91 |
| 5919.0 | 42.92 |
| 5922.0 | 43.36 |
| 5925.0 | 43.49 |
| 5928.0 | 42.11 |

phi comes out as -1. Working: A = 0.8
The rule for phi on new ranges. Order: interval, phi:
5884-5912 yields -10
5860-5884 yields -2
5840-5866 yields -4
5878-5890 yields -10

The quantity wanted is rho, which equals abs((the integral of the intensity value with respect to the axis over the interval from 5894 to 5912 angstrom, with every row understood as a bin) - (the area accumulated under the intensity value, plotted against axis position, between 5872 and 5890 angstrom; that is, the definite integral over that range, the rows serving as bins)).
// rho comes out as 32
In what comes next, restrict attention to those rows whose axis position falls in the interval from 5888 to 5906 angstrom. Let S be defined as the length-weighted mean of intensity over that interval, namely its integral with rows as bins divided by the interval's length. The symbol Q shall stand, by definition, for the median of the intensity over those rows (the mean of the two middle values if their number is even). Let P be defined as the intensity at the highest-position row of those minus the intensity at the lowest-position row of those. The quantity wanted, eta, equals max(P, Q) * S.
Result 579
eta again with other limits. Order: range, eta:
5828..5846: 2219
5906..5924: 1728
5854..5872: 1668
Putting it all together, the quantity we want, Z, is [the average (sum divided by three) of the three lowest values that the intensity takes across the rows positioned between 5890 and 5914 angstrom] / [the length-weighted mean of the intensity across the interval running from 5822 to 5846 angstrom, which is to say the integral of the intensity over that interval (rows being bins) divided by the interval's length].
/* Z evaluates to 0.4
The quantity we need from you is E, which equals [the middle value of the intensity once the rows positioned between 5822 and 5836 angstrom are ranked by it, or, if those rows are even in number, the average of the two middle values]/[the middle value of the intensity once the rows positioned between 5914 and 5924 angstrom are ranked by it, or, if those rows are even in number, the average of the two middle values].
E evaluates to 1.1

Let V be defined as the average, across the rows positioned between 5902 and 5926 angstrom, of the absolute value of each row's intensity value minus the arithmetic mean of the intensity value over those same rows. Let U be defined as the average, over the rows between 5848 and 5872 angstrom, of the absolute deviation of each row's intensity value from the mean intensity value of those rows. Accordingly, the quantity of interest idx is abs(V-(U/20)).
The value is 1.4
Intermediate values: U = 2.0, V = 1.5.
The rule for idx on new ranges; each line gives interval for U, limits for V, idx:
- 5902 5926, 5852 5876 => 1.5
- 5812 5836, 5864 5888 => 2.7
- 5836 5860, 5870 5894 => 9.2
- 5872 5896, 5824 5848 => 0.4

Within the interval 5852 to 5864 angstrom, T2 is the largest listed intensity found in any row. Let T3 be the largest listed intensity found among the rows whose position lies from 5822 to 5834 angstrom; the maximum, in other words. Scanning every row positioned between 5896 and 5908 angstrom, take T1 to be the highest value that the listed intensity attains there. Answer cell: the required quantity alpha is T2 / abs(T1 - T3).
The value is 5.6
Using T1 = 39.51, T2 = 44.52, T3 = 47.49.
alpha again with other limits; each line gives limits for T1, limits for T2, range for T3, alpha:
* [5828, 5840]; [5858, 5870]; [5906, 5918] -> 7.4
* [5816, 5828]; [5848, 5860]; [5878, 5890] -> 6.2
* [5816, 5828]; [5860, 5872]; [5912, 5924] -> 10.7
